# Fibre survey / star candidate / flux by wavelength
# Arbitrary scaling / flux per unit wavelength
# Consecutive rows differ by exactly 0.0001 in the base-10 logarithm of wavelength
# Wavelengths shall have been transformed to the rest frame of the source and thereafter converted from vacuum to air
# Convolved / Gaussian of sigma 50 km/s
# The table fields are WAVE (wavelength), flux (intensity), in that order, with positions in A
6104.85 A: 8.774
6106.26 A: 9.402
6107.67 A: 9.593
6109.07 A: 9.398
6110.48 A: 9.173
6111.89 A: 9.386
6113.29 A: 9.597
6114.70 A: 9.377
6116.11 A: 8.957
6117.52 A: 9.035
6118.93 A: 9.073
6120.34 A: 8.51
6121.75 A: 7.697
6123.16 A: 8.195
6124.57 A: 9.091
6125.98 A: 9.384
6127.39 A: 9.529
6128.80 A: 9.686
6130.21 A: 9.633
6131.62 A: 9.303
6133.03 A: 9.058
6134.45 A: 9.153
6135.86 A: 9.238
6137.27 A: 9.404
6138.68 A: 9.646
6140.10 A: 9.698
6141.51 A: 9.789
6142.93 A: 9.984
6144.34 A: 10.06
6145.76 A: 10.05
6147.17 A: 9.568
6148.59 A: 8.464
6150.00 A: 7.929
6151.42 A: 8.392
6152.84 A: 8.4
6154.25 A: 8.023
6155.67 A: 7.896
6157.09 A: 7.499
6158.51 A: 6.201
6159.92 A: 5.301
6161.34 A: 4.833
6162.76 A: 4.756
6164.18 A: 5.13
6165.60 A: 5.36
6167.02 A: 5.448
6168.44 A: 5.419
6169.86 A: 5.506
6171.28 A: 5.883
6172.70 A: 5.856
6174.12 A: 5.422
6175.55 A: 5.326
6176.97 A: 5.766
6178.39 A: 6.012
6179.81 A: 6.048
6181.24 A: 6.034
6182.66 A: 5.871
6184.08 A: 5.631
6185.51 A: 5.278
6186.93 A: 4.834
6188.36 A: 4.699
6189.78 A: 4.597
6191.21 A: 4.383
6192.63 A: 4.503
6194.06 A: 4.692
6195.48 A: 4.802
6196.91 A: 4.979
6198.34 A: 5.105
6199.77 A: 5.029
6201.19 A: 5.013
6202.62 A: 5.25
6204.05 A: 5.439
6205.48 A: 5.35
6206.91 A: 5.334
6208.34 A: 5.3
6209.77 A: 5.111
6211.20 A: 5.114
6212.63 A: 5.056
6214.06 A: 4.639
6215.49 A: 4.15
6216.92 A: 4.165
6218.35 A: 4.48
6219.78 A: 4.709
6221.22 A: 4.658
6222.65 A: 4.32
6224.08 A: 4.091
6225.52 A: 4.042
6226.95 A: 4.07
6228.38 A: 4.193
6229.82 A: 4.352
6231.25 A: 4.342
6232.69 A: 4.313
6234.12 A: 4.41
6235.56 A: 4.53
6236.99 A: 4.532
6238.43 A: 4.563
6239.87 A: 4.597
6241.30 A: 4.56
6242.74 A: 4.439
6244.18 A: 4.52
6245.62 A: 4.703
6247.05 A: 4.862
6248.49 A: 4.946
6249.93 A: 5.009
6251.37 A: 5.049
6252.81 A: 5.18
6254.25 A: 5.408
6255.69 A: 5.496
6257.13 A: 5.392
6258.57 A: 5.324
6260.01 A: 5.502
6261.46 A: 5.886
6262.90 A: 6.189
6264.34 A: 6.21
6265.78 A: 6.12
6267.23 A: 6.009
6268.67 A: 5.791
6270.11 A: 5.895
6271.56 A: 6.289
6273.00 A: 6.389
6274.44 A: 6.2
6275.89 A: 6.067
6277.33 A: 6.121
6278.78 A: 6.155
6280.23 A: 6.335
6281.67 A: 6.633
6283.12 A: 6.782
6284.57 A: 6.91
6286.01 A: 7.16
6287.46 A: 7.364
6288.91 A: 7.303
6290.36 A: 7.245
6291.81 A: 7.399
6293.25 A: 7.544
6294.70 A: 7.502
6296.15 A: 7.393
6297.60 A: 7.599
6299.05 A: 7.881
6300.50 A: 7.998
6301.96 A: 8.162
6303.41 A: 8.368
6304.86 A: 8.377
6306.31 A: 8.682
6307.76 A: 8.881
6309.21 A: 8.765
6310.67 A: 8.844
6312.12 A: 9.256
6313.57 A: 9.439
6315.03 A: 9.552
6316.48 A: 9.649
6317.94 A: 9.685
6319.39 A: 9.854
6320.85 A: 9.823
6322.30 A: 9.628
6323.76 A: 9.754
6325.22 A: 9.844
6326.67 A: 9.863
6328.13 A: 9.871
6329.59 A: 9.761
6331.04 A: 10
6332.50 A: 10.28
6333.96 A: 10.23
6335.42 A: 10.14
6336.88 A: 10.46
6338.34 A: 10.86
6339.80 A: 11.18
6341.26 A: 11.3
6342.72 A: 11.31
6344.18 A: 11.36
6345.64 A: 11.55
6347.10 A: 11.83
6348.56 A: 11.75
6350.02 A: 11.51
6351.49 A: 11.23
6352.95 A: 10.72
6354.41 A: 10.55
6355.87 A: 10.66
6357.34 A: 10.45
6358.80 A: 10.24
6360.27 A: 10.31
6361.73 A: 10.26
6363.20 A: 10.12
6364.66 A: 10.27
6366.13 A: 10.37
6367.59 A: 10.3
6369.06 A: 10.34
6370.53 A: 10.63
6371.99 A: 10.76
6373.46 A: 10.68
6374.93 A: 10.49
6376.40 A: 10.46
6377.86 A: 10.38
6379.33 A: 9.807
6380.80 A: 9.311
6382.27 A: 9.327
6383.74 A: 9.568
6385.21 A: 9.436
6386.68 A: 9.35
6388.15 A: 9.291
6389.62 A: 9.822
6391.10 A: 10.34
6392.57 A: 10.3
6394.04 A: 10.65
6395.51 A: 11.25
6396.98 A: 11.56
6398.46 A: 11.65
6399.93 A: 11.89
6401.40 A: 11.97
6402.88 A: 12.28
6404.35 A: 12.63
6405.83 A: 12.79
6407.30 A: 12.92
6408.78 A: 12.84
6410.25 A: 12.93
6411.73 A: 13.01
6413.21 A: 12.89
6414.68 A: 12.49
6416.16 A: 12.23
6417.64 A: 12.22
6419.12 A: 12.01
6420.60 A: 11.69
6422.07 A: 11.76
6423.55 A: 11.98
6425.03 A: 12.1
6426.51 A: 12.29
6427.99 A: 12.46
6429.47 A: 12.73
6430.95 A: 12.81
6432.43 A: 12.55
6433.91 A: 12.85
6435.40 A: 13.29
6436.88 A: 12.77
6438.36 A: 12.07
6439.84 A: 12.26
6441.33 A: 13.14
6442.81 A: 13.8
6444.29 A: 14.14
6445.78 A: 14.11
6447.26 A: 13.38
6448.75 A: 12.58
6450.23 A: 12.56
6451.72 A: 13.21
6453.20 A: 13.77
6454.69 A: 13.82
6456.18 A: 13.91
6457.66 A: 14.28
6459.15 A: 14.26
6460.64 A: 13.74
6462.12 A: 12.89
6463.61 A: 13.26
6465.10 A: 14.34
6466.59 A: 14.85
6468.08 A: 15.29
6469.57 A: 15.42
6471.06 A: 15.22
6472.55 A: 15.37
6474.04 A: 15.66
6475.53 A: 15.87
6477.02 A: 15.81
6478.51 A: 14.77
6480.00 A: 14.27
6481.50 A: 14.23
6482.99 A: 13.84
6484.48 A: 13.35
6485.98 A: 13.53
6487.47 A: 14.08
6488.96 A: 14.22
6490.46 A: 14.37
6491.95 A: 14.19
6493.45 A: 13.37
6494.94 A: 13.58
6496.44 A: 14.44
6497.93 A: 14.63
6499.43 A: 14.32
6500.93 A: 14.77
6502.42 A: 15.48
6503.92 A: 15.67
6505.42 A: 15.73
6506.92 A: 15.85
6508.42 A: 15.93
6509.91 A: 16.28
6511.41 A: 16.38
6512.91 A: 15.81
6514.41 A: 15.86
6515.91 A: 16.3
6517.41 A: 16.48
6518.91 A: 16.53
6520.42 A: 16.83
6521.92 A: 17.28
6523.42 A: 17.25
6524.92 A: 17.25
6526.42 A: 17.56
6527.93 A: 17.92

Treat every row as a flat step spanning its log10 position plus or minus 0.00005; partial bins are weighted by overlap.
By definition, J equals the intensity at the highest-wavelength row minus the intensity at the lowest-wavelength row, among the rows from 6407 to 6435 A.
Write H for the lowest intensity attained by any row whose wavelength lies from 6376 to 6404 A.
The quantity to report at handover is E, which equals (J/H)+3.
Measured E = 2.99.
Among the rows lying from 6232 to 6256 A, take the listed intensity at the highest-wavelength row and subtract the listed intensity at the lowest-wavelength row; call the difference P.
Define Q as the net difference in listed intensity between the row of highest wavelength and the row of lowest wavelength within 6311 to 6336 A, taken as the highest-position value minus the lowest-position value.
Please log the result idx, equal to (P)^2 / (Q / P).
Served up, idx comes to 1.9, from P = 1.18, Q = 0.9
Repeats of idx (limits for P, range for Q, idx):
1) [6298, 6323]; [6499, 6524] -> 1.8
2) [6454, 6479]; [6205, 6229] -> -0.7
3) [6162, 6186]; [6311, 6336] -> 0.2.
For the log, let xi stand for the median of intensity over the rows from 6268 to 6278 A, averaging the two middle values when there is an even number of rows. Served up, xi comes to 6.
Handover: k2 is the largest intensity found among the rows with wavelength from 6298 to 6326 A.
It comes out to 9.854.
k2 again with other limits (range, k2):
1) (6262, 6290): 7.364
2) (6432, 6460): 14.28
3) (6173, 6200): 6.048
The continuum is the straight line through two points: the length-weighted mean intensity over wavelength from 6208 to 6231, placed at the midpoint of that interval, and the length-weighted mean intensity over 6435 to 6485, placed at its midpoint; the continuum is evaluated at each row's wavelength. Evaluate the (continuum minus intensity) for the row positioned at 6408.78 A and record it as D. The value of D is -1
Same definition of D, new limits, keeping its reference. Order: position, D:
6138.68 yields -8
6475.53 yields -1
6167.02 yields -3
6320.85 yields -1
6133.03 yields -8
